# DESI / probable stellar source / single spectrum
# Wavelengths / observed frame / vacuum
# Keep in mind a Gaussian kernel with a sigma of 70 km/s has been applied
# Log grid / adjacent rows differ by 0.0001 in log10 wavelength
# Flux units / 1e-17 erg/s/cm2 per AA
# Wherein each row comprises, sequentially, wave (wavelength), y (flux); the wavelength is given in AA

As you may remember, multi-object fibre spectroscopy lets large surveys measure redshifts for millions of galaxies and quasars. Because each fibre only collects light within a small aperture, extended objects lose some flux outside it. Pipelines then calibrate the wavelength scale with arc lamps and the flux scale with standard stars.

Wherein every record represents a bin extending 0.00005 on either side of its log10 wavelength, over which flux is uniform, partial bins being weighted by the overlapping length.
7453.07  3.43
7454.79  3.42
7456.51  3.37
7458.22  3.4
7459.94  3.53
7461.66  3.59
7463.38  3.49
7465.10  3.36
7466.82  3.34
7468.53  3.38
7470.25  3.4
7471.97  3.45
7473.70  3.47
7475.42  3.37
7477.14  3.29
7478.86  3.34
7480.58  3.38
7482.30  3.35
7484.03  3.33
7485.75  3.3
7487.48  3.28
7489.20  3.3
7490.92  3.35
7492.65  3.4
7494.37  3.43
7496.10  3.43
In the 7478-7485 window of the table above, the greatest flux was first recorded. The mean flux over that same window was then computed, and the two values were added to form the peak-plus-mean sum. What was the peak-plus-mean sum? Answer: 6.73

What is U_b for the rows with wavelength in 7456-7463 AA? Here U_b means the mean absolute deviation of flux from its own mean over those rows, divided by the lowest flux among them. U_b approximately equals 0.026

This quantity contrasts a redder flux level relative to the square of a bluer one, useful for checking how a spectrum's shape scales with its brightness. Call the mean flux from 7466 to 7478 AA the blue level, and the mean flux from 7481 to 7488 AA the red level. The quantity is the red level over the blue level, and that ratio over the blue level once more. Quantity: 0.289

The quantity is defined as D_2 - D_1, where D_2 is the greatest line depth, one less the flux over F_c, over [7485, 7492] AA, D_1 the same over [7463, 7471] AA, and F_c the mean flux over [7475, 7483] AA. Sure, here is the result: 0.018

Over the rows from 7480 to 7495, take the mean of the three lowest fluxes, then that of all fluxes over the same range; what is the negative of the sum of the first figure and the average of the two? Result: -6.61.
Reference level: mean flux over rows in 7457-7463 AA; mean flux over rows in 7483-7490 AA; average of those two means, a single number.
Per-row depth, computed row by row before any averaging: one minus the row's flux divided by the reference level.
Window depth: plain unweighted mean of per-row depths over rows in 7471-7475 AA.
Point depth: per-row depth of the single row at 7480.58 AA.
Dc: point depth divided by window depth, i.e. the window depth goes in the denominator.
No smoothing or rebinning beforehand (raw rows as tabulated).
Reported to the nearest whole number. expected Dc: 0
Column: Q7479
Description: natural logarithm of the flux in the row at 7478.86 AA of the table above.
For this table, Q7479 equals 1.21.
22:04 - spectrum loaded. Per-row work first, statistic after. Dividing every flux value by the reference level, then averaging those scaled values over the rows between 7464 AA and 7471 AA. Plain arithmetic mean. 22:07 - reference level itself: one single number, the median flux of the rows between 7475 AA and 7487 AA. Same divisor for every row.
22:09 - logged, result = 1.01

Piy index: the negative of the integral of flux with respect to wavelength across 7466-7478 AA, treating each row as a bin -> -41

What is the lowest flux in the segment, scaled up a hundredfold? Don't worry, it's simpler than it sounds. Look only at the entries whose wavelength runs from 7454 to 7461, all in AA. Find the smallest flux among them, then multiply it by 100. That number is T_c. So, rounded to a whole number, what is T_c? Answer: 337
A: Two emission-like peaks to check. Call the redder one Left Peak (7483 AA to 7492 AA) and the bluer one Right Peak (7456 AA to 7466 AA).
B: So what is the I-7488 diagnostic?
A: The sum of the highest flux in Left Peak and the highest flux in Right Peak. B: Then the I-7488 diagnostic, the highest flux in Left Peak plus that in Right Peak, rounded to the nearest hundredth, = 6.94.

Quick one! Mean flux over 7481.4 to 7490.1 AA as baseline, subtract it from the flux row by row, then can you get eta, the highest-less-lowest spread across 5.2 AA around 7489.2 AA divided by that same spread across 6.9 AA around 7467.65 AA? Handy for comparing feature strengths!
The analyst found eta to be 1.2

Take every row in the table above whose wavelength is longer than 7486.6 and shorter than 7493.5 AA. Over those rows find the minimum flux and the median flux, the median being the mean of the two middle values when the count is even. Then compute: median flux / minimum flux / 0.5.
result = 2.03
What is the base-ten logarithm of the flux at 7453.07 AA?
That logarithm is 0.535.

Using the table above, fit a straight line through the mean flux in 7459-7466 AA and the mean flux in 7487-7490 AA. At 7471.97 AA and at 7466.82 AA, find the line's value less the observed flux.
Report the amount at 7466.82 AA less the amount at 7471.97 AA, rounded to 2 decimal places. 0.15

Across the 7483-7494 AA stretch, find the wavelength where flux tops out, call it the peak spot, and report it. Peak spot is 7492.65 AA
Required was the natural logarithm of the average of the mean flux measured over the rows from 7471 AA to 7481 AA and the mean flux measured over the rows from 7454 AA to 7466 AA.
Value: 1.23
